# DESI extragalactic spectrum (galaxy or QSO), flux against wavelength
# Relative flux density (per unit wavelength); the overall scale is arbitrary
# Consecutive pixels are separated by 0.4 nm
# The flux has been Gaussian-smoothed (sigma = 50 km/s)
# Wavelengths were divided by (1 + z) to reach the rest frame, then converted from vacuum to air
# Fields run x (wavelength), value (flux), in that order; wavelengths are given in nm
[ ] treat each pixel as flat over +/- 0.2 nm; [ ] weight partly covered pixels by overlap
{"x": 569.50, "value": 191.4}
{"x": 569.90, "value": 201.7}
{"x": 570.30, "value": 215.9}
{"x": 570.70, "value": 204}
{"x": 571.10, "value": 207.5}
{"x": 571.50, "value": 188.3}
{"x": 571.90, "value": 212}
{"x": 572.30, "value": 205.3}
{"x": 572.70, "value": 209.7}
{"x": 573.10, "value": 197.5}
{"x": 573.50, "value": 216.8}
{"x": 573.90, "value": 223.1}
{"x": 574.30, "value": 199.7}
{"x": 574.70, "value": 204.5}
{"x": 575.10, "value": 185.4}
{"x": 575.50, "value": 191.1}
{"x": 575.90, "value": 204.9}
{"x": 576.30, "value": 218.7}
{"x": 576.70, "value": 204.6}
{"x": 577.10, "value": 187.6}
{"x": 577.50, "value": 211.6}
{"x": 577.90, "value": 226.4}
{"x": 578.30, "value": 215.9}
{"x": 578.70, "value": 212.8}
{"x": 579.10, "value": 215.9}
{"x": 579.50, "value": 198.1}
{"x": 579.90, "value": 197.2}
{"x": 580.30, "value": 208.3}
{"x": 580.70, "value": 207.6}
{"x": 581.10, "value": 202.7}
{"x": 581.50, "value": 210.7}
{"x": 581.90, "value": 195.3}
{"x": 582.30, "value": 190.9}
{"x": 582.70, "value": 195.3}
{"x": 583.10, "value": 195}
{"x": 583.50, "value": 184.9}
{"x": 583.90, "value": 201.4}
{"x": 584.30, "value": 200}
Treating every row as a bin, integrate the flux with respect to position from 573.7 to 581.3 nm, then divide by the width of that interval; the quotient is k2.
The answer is 206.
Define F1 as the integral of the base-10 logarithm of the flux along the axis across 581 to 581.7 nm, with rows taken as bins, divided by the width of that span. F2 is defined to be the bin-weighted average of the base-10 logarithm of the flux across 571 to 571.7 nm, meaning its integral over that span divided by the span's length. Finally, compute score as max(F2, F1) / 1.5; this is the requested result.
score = 1.544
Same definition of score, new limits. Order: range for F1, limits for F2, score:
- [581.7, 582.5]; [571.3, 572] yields 1.531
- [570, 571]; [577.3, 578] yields 1.559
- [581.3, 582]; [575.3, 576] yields 1.540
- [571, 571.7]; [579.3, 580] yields 1.531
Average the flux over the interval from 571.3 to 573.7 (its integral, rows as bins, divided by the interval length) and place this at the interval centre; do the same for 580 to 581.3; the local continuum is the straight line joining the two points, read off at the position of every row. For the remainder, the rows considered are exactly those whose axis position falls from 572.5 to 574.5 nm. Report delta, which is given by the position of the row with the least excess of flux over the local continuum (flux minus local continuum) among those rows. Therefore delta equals 573.10 nm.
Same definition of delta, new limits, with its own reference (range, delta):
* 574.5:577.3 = 575.10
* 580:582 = 581.90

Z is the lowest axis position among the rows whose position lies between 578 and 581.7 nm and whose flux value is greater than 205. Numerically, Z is 578.30 nm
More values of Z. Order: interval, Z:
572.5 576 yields 572.70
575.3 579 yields 576.30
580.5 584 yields 580.70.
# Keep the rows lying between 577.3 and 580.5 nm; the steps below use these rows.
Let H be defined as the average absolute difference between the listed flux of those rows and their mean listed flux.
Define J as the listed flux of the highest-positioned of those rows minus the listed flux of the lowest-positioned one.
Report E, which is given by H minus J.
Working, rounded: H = 7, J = -3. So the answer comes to 10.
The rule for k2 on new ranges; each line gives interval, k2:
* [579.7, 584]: 199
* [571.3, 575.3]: 204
